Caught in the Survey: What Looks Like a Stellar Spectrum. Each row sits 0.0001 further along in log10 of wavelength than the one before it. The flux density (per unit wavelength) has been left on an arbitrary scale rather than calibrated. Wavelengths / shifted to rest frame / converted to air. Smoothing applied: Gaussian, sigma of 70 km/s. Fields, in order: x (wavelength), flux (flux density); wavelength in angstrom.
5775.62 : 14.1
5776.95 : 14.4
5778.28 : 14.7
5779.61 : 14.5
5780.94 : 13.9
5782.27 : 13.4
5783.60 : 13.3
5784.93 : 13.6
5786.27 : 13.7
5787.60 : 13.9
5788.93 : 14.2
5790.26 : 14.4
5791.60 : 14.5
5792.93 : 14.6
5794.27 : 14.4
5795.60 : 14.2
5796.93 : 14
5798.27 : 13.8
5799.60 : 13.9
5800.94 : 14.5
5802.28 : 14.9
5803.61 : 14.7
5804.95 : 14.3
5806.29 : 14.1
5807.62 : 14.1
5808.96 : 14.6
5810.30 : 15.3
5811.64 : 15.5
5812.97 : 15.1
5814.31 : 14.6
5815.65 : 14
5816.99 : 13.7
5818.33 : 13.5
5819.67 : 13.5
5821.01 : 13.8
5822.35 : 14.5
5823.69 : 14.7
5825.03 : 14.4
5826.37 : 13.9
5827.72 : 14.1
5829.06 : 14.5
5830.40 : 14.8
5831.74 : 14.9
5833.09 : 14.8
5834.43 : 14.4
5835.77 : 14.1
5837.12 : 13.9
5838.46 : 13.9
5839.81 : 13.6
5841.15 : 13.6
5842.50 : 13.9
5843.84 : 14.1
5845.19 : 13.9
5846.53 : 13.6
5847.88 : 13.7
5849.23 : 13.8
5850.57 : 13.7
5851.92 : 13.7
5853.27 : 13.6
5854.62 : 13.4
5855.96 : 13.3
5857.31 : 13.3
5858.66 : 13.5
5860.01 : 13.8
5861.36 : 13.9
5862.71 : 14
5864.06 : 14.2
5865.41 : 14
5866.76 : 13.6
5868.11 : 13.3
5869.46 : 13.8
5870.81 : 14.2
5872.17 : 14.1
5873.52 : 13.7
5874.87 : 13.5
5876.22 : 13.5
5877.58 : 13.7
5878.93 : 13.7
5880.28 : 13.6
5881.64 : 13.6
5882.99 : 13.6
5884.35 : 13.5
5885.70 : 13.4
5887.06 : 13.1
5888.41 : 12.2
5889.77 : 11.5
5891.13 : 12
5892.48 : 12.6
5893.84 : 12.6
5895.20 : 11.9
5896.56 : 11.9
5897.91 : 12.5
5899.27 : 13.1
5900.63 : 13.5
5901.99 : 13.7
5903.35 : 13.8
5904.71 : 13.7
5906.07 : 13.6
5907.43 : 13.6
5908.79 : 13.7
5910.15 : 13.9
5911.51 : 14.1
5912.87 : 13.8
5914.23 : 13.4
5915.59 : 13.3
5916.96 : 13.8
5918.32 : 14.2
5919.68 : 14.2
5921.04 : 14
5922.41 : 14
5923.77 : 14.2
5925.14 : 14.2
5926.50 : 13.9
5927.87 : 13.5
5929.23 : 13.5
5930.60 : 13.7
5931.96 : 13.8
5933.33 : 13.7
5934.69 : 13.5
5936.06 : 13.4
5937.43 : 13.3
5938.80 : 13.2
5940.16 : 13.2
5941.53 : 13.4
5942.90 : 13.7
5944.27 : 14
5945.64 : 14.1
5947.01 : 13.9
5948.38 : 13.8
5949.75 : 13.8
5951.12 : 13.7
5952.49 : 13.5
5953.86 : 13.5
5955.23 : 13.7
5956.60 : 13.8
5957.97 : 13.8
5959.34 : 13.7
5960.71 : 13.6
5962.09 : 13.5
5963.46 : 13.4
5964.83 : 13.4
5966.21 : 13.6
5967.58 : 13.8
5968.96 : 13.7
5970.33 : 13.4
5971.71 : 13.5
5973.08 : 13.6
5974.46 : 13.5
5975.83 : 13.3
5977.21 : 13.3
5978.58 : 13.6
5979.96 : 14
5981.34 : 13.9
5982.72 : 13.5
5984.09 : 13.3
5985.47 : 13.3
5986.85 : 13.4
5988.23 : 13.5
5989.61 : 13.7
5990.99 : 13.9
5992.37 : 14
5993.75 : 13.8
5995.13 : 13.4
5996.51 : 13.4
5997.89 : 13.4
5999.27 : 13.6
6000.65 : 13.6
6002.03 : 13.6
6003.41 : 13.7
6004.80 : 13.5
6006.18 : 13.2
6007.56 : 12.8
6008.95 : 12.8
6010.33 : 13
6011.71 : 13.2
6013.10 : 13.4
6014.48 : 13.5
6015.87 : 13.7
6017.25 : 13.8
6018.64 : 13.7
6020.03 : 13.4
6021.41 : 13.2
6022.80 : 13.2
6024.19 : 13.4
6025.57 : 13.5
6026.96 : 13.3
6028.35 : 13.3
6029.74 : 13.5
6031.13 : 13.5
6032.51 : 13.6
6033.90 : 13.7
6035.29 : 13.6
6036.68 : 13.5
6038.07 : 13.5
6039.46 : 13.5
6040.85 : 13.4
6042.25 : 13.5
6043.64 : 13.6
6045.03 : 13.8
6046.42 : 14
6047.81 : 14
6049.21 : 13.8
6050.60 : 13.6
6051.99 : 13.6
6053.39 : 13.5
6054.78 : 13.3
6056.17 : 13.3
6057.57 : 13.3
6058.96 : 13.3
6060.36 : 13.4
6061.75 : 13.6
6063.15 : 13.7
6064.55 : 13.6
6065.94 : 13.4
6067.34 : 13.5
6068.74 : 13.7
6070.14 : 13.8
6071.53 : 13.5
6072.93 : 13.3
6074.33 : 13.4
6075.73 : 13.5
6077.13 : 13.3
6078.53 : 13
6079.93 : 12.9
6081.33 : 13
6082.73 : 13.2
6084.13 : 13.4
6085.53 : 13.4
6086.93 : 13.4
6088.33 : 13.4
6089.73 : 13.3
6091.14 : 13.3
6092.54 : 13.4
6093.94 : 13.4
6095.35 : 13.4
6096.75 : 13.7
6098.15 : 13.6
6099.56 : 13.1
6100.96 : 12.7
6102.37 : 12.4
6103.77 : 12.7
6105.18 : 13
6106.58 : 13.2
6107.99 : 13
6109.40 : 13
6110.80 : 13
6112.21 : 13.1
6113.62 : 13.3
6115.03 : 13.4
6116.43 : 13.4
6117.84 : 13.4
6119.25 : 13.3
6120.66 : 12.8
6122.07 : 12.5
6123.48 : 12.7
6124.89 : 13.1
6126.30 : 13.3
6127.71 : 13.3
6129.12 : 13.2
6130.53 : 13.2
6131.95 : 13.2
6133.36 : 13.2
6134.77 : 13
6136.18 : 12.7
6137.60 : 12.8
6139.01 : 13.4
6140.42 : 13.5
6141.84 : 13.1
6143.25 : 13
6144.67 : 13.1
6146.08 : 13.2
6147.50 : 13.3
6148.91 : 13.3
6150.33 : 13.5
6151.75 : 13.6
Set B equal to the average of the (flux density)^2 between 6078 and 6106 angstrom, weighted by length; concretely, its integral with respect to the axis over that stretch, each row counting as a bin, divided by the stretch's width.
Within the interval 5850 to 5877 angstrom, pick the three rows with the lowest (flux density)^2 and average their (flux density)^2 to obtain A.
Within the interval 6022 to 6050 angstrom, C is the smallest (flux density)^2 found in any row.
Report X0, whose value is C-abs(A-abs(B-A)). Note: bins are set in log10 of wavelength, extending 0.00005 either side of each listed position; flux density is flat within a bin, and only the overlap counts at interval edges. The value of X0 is 0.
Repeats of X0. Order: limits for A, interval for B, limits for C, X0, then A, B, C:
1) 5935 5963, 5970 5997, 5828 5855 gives 13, 175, 184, 180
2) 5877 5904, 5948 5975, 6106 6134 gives 65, 138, 185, 156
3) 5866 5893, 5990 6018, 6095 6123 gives 52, 142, 182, 154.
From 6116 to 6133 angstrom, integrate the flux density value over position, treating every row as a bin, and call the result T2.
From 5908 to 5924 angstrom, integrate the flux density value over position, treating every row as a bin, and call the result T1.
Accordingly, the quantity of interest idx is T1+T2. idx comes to 445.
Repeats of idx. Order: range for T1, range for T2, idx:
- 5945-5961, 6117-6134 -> 443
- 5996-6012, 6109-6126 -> 436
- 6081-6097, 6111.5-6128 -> 430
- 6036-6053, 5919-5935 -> 454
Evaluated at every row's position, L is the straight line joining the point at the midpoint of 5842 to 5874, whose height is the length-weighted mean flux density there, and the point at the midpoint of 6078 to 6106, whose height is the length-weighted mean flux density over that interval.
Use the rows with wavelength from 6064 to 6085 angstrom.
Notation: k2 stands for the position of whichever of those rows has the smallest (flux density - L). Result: 6079.93 angstrom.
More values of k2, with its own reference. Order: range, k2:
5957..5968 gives 5963.46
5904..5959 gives 5938.80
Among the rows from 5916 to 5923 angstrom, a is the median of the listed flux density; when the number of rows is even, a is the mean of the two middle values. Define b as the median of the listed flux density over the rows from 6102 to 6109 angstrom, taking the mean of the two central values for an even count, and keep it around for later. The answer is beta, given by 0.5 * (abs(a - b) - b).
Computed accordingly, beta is -6.00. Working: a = 14.0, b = 13.0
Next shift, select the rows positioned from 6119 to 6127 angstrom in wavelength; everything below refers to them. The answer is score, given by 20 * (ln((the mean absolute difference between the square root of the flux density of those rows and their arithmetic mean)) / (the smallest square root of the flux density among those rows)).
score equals -18.3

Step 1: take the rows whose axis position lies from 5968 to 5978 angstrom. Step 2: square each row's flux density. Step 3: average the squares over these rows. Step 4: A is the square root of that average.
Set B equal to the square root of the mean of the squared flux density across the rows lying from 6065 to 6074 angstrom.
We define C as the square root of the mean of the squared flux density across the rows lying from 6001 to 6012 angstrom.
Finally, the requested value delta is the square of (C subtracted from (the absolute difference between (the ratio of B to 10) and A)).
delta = 1.2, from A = 13.5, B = 13.5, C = 13.2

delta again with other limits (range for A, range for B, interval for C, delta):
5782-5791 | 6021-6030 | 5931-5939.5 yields 1.1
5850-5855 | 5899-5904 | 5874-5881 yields 1.8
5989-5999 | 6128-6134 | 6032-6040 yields 1.5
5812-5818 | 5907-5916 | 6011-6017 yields 0.2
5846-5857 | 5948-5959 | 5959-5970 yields 1.8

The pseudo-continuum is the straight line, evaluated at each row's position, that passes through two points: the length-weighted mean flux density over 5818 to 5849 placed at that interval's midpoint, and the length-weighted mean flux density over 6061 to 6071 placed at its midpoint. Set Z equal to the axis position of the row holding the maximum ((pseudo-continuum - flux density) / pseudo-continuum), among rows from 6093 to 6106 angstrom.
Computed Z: 6102.37 angstrom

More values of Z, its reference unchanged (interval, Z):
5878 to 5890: 5889.77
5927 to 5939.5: 5938.80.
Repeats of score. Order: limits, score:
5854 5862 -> -19.5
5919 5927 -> -22.3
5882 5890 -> -13.8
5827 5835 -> -18.2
